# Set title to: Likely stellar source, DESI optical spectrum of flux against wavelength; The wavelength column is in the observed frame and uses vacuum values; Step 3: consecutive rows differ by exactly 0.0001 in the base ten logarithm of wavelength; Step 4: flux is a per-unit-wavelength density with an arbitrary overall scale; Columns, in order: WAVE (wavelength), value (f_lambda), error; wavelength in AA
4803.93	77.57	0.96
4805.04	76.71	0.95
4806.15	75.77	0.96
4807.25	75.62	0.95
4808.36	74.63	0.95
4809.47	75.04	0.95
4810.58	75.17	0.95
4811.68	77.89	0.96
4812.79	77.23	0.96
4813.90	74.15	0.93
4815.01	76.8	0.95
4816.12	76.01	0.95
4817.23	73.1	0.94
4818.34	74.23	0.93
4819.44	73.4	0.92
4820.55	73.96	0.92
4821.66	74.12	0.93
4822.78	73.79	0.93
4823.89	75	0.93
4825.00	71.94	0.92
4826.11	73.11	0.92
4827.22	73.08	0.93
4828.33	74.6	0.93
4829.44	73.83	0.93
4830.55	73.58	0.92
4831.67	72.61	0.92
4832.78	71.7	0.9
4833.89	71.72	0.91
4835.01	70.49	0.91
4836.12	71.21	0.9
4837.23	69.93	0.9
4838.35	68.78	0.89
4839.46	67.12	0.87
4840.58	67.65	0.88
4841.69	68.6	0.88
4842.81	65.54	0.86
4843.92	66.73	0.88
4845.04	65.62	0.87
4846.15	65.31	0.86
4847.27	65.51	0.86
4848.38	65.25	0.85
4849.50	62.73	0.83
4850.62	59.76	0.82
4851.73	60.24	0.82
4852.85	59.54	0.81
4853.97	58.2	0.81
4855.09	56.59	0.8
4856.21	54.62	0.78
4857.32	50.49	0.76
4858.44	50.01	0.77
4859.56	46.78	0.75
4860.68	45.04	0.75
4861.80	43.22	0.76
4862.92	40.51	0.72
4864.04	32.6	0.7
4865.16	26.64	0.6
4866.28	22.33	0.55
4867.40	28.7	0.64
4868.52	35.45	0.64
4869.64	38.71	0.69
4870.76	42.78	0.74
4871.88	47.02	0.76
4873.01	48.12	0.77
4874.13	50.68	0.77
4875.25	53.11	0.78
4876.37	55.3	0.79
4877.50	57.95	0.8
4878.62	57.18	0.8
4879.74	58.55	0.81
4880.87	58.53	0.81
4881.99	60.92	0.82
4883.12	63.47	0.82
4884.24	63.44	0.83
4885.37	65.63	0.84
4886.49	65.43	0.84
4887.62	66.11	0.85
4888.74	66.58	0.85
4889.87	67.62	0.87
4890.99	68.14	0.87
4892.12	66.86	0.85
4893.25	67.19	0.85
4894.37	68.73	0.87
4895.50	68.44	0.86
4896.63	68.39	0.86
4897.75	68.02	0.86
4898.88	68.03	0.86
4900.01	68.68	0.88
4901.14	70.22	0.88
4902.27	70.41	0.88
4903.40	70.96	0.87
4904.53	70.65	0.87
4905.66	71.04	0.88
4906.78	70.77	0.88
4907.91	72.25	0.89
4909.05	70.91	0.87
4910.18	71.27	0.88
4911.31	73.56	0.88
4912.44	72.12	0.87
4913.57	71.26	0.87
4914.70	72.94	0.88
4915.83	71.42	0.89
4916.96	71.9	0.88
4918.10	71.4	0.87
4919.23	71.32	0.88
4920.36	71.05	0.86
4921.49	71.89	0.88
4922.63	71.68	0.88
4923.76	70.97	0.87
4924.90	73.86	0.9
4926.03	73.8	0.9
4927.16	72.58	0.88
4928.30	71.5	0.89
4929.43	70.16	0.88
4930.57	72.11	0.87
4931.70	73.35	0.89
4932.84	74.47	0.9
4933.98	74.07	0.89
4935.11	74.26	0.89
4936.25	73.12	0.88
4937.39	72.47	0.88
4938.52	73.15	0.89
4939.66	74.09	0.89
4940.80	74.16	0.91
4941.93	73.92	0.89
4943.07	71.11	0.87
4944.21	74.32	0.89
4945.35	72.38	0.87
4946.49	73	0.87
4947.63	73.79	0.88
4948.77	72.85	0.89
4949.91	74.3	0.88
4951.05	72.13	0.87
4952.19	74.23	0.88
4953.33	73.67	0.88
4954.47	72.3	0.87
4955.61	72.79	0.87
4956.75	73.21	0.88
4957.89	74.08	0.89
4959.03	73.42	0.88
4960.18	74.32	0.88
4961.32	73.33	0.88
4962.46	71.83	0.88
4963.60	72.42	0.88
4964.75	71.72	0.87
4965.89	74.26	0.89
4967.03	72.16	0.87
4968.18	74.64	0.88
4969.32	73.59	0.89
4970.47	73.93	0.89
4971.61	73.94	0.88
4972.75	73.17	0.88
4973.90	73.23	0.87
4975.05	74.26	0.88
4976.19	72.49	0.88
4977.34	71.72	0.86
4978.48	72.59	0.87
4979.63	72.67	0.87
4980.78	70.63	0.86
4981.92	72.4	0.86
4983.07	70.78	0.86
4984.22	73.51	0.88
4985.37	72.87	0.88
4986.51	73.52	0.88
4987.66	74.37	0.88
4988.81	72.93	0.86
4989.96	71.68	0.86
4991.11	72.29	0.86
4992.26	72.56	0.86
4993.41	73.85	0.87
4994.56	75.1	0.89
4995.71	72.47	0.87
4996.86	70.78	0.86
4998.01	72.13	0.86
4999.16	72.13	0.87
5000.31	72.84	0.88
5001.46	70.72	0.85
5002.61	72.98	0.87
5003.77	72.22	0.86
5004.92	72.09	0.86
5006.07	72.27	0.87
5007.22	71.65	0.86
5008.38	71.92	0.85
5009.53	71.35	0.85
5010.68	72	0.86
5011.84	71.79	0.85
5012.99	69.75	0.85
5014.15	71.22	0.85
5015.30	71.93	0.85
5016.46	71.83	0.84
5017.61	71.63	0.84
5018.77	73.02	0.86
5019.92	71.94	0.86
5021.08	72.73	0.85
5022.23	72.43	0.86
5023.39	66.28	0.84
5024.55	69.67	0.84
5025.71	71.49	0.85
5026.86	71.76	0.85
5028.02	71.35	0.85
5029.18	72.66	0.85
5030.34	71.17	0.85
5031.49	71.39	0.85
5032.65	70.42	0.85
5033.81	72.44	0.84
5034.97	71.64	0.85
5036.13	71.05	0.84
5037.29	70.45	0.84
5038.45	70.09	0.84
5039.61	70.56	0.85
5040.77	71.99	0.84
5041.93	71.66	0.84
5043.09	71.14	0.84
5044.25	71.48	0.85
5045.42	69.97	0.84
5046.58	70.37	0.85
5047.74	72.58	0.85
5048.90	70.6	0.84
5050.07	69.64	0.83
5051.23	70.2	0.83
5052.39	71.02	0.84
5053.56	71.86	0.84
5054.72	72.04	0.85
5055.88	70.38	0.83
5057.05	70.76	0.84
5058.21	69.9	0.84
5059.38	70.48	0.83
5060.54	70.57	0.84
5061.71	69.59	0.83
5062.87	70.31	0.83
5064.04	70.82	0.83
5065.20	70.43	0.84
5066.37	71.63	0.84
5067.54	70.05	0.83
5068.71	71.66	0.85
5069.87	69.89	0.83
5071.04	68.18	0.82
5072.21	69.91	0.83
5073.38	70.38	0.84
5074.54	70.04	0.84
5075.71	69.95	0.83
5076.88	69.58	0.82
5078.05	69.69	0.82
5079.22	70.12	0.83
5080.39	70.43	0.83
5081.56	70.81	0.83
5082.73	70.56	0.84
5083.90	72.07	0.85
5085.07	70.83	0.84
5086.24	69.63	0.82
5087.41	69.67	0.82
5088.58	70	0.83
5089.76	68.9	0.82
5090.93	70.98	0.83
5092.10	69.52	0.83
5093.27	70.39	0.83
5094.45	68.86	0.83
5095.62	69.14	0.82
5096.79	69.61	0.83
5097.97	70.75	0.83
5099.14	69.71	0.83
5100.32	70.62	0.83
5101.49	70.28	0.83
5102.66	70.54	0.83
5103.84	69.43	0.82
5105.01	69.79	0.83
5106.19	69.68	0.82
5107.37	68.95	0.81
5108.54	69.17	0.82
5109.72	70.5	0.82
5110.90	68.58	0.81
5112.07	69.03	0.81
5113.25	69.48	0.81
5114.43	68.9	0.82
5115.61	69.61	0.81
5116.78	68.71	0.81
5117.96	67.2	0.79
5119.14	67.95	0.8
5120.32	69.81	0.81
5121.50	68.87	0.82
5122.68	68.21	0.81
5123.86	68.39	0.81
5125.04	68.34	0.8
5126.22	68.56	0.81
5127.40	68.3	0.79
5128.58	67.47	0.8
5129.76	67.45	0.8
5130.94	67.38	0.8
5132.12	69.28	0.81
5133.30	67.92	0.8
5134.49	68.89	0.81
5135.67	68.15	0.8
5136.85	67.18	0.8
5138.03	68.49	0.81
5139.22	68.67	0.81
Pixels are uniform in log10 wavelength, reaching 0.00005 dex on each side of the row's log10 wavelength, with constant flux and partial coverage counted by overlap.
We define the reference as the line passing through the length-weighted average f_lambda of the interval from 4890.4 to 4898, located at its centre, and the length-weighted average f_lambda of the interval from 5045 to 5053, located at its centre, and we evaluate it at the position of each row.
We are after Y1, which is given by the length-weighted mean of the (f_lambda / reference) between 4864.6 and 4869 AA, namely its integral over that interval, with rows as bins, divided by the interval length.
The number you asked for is 0.42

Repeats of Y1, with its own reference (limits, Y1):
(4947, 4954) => 1.07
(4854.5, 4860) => 0.77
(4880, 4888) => 0.93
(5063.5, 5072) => 0.99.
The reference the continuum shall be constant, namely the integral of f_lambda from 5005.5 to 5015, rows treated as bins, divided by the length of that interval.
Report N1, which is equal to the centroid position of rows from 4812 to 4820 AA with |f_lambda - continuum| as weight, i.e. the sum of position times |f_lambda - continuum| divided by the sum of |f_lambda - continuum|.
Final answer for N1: 4815.4 AA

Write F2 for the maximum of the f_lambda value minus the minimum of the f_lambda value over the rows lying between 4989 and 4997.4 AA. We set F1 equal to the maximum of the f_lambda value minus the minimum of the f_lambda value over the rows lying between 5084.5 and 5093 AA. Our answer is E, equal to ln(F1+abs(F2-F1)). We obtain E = 1.5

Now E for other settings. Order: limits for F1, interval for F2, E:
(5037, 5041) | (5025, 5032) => 0.8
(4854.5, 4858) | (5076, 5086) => 2.3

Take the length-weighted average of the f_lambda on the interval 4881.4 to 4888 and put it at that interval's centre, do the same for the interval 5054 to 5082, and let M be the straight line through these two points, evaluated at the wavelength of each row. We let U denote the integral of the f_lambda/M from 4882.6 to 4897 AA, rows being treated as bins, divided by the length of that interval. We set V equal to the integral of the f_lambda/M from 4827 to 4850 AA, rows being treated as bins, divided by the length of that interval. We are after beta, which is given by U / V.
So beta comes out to 0.94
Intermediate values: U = 1.04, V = 1.11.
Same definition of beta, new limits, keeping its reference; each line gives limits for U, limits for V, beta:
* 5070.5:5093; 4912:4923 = 0.90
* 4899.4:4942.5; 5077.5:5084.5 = 1.11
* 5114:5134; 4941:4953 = 0.86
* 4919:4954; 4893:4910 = 1.03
